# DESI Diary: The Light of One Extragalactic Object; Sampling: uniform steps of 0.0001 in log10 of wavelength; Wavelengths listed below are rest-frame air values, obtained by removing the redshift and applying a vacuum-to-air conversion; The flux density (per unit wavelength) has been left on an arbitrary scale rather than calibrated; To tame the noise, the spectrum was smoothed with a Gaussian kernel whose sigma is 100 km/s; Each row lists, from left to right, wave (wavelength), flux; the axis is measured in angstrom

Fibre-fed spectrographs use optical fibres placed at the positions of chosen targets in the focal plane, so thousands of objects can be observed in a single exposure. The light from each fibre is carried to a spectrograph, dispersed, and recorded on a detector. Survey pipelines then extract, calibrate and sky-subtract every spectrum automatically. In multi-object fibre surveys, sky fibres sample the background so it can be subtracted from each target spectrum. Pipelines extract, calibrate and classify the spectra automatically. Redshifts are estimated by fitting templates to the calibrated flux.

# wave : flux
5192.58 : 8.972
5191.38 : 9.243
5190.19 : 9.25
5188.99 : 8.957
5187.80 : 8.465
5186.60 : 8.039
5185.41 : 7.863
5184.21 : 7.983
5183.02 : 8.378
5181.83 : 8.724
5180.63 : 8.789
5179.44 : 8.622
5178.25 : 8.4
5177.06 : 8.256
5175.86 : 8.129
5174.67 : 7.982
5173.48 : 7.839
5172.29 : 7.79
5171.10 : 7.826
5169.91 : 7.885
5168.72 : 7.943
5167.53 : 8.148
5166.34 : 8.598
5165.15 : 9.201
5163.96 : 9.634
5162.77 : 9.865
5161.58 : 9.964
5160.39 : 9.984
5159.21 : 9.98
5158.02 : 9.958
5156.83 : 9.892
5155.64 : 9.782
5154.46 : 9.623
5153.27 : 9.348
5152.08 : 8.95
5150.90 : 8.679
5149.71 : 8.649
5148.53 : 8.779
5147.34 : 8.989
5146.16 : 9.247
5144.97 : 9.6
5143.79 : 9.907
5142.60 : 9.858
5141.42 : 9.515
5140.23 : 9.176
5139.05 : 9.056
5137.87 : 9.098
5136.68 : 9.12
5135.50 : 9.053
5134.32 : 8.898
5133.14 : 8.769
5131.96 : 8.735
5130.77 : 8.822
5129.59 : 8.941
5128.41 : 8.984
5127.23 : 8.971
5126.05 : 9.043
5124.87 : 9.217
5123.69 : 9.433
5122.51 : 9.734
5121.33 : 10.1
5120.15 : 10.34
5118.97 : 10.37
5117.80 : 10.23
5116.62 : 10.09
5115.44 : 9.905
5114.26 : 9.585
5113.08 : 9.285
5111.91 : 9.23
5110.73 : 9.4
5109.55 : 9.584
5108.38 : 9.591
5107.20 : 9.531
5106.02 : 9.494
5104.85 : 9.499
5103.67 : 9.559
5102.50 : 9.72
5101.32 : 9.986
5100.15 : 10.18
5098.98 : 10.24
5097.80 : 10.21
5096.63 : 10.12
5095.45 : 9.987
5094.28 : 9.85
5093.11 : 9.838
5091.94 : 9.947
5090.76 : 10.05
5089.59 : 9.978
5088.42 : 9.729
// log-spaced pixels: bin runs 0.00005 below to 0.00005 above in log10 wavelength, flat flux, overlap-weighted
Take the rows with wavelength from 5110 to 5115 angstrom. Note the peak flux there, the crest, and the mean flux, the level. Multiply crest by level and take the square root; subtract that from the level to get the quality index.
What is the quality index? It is -0.10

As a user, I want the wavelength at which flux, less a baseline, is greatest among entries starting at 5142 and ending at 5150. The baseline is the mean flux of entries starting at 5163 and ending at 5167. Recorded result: 5143.79 angstrom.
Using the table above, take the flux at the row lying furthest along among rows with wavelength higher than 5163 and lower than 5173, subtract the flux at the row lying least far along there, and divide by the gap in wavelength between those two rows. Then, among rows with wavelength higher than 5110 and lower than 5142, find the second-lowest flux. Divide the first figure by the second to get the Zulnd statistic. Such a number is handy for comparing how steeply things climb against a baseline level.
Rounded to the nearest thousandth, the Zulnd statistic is -0.025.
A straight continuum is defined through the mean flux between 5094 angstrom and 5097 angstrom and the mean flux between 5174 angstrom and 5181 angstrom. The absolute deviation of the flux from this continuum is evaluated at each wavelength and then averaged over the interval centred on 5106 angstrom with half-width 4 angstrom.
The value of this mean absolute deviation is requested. 0.2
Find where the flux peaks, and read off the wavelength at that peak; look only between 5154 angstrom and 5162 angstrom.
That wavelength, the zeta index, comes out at 5160.39 angstrom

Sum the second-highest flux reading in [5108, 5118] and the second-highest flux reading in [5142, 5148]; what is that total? 19.9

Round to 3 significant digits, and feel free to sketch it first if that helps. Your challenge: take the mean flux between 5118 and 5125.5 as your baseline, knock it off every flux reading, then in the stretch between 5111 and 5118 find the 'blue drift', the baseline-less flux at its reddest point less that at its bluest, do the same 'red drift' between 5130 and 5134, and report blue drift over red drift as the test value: -18.9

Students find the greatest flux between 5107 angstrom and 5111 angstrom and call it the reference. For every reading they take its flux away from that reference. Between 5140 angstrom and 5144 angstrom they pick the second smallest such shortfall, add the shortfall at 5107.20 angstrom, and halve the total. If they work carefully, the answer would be -0.10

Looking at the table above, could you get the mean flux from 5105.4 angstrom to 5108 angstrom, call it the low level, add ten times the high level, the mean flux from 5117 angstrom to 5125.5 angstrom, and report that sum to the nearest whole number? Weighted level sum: 109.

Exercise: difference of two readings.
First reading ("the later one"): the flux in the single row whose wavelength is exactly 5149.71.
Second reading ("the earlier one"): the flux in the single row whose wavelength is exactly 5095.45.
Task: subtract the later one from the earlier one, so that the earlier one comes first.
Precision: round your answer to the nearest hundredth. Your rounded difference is 1.34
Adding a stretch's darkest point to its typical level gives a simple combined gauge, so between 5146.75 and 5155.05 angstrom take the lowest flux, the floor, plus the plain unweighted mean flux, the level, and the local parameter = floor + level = 17.7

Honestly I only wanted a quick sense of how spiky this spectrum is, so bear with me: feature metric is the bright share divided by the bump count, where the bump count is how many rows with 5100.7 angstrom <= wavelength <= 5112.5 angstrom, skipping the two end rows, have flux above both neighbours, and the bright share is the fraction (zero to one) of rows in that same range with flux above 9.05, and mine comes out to 1.00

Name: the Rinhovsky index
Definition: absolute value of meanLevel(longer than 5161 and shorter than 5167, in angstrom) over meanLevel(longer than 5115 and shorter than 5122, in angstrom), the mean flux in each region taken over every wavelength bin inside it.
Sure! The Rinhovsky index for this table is 0.93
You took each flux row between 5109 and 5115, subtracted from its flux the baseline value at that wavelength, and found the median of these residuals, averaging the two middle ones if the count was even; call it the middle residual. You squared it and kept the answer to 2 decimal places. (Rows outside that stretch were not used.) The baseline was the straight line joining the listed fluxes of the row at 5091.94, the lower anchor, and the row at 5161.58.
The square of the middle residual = 0.30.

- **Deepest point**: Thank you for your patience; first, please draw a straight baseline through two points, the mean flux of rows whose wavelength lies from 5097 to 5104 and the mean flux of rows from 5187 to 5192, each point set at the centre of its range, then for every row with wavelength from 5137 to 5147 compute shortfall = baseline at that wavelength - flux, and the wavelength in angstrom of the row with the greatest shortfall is 5139.05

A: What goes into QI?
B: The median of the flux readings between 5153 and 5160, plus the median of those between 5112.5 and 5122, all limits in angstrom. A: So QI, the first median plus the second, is 19.9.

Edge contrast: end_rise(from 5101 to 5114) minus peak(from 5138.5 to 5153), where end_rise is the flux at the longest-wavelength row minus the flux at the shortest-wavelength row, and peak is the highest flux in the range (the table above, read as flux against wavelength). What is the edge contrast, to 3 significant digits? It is -10.6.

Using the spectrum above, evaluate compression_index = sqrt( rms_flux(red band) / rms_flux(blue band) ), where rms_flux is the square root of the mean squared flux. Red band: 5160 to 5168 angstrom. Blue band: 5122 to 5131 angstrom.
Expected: 1.01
